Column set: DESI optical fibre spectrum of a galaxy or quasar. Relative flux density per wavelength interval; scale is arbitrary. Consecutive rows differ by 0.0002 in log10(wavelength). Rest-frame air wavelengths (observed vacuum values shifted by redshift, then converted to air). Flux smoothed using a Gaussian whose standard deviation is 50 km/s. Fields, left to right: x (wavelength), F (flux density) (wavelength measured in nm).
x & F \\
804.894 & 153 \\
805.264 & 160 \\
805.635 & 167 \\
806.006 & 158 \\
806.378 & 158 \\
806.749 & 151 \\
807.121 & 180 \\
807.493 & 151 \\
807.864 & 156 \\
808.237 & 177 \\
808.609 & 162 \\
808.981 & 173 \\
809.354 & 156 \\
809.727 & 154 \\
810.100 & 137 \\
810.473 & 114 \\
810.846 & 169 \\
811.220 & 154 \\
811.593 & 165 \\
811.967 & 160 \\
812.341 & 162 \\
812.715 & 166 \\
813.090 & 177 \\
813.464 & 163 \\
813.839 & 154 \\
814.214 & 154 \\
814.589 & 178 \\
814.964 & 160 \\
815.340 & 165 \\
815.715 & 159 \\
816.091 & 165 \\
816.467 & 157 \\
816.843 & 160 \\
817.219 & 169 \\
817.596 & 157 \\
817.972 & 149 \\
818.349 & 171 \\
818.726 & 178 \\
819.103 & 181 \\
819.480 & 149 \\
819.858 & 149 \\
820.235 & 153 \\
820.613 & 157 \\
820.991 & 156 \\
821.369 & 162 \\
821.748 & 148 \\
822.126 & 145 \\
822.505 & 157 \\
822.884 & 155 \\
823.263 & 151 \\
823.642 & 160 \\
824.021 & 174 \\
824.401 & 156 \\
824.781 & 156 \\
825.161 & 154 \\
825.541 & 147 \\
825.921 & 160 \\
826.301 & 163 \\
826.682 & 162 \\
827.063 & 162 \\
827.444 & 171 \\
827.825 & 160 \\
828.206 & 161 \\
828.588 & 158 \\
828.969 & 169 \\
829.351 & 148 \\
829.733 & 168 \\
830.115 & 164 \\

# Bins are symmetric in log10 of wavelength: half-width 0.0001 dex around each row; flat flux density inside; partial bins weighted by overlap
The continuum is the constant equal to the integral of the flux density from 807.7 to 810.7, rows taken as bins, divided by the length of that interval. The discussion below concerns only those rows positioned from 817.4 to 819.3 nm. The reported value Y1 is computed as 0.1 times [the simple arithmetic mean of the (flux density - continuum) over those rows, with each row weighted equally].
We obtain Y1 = 1.3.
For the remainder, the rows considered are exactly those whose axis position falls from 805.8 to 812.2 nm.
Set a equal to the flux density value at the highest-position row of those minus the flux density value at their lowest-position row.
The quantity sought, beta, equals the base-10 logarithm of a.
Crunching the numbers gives 0.3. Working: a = 2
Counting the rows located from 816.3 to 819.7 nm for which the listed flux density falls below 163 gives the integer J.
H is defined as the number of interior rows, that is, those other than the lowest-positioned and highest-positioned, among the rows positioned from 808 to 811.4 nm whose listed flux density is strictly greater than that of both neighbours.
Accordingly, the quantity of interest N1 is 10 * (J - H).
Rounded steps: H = 2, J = 5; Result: 30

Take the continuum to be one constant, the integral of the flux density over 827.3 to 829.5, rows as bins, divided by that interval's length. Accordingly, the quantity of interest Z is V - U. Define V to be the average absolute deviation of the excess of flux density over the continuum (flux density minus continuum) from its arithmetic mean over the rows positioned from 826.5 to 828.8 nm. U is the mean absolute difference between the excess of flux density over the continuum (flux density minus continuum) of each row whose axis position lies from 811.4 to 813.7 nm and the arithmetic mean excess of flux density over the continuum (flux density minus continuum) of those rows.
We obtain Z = -1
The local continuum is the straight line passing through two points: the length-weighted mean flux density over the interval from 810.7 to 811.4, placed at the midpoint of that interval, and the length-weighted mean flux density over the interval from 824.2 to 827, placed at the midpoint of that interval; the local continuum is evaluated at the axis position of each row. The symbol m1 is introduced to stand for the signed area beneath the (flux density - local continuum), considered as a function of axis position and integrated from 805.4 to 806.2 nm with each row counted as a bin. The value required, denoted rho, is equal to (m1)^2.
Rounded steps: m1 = 0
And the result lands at 0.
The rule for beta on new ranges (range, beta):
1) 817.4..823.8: 0.5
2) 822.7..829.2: 1.1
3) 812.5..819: 1.1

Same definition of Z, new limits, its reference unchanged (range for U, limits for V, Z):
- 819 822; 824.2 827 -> -3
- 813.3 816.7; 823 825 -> 1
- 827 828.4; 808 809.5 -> 4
